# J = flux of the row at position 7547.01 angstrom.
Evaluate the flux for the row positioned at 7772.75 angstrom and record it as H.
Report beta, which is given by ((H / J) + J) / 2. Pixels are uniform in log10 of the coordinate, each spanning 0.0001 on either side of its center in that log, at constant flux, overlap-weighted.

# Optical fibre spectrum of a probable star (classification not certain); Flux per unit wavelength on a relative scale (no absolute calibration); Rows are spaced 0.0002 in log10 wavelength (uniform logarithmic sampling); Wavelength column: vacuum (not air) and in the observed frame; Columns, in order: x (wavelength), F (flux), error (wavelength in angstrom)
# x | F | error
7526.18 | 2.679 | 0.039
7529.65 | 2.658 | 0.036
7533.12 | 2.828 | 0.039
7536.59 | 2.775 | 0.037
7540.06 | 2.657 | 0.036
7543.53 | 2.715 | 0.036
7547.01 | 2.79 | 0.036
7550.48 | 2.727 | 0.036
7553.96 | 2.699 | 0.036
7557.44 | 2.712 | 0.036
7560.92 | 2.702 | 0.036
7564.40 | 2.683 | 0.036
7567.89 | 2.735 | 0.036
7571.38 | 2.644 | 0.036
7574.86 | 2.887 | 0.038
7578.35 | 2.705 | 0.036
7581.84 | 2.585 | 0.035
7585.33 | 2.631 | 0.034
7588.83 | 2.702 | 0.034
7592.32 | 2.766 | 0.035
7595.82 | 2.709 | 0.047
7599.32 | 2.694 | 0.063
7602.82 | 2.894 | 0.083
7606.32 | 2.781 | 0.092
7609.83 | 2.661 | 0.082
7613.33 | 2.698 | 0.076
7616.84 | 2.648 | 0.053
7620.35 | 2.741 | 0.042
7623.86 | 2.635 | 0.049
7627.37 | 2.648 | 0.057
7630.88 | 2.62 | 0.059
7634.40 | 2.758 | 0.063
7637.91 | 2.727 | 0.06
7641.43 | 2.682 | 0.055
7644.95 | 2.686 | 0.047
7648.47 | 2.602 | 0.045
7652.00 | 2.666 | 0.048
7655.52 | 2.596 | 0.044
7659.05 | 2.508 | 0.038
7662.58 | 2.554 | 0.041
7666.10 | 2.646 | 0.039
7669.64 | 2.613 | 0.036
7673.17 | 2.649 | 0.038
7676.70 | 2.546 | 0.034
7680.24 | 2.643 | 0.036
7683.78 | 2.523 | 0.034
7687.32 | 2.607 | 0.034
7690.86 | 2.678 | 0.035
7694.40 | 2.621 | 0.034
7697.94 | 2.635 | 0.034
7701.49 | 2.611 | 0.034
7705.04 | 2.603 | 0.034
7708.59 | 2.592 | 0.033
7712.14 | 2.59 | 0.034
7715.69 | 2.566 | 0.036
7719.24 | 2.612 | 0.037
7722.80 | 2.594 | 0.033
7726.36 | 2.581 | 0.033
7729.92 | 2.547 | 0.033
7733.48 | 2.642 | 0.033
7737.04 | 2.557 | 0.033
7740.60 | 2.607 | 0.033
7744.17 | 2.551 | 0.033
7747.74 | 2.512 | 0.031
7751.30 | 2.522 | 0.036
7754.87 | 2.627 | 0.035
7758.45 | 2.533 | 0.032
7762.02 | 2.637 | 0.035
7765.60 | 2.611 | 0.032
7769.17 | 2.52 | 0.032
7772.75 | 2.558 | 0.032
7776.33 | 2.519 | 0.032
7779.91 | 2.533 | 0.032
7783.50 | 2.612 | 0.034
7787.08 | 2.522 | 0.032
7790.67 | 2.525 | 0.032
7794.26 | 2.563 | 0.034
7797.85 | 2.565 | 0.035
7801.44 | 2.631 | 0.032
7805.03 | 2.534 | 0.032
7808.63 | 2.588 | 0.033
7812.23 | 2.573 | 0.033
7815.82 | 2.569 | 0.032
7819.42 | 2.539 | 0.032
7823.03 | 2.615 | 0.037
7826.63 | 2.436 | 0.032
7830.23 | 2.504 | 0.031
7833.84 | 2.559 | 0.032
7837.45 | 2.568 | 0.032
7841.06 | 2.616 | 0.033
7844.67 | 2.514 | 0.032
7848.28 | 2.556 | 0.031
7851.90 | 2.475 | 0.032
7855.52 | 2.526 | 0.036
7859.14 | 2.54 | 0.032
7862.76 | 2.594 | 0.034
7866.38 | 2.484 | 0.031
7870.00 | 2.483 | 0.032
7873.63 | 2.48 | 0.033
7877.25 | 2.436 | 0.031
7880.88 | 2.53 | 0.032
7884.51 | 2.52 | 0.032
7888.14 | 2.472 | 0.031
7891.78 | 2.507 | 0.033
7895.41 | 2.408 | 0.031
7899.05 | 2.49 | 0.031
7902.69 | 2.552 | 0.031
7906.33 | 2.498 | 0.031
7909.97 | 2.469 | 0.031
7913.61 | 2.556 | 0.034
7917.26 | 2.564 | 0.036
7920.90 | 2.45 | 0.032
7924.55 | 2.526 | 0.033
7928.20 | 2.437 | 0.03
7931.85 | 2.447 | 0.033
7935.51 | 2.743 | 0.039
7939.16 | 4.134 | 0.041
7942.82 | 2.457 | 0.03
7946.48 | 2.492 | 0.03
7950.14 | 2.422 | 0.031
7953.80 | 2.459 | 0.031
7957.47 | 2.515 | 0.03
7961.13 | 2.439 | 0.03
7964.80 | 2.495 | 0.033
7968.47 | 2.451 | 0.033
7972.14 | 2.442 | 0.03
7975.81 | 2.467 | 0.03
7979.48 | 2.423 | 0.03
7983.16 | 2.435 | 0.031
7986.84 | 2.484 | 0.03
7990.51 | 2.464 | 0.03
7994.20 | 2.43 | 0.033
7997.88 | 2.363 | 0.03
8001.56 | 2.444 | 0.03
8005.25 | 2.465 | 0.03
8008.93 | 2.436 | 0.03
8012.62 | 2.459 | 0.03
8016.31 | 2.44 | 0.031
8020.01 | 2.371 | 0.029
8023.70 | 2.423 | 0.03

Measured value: 1.85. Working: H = 2.558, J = 2.79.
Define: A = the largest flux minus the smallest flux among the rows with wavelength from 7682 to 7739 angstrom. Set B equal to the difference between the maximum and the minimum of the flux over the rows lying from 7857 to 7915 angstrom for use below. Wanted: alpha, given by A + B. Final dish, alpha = 0.3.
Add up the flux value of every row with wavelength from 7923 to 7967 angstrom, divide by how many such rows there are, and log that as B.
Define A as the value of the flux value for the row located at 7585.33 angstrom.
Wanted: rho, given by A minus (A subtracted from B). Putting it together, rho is 2.63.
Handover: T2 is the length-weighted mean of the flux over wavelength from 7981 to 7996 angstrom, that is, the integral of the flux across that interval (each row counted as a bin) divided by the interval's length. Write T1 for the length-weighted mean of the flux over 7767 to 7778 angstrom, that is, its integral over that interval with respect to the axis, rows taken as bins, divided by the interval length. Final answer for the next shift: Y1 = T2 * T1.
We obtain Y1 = 6.2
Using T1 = 2.54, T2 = 2.45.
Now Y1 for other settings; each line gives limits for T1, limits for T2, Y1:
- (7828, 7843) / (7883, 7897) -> 6.3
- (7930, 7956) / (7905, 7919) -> 6.9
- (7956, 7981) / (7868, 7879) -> 6.1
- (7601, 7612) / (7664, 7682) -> 7.3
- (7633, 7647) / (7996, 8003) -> 6.5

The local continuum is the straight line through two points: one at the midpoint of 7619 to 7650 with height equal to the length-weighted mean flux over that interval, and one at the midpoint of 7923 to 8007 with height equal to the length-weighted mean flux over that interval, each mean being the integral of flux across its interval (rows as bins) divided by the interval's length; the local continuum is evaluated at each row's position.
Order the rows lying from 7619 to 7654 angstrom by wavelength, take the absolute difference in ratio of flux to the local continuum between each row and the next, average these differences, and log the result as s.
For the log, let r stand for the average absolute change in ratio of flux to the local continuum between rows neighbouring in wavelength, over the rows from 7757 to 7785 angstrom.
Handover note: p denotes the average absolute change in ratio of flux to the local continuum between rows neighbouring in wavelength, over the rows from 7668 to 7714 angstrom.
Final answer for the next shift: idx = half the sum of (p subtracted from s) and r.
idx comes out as 0.012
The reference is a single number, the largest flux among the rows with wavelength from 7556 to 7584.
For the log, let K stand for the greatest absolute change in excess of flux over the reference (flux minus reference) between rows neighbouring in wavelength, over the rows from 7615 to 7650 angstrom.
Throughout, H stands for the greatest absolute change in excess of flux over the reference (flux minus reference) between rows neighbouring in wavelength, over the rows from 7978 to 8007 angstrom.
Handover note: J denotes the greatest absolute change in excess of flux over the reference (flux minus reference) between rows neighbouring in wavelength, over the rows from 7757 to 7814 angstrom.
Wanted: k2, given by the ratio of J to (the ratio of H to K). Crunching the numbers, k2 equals 0.18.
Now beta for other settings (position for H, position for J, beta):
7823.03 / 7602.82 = 1.90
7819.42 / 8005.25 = 1.75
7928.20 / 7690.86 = 1.79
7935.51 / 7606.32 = 1.88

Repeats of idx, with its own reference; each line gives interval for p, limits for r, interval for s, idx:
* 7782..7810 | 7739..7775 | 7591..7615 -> 0.019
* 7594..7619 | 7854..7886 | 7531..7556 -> 0.003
